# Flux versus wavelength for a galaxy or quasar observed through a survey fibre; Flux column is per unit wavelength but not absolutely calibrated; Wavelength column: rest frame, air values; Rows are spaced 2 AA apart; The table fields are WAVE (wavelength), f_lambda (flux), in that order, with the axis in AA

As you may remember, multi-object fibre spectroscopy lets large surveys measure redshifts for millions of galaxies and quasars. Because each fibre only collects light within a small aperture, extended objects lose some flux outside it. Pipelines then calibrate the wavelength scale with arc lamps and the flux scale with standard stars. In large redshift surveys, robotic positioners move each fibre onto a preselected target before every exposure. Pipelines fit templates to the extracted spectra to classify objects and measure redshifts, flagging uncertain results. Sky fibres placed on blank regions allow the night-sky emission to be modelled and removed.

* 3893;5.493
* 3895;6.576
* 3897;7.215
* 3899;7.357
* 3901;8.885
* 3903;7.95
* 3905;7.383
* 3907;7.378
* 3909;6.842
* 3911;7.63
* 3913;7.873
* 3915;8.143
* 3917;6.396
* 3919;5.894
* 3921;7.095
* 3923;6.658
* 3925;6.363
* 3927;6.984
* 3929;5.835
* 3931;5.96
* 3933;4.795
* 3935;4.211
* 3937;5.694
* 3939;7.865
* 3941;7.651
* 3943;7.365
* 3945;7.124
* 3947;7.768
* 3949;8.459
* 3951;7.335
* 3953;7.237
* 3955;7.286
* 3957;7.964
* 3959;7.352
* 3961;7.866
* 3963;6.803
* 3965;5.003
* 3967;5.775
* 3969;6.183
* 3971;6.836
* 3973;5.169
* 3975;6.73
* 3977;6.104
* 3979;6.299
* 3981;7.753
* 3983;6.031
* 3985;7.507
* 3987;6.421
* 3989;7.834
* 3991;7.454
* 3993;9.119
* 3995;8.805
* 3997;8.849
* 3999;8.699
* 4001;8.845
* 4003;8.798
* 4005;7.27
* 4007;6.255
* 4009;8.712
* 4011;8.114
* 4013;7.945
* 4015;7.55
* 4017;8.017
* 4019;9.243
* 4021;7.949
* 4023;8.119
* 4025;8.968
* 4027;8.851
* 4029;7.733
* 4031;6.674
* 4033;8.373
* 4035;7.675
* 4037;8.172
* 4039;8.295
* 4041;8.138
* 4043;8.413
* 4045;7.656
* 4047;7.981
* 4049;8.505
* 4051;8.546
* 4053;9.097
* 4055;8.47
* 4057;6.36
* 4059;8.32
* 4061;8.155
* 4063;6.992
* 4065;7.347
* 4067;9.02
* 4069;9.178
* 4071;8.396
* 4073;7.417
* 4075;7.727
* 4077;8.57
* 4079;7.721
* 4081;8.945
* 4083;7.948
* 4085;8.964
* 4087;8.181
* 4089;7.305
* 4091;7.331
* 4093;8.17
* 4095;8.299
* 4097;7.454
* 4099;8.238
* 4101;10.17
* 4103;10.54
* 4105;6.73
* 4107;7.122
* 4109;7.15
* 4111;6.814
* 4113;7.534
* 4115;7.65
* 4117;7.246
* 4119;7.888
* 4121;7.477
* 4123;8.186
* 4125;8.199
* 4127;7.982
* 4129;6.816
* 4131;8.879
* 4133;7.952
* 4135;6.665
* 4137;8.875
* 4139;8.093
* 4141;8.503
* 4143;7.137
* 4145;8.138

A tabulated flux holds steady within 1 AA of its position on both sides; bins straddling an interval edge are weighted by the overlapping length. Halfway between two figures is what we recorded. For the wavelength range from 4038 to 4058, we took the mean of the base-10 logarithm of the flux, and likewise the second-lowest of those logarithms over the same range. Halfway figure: 0.90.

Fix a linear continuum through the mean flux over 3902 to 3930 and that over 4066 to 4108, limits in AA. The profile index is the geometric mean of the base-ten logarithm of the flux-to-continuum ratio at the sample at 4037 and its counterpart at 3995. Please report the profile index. 0.031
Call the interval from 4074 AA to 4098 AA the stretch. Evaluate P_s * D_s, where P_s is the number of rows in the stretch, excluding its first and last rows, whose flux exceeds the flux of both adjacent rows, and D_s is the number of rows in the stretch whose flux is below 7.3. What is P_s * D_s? 0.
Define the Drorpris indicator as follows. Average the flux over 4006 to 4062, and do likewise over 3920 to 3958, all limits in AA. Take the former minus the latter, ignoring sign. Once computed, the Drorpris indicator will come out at 1.3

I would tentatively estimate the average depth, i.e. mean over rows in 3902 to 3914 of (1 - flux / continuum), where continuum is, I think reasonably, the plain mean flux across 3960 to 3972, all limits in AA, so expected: -0.17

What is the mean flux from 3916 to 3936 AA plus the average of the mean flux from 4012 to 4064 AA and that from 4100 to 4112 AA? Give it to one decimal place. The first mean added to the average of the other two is 14.1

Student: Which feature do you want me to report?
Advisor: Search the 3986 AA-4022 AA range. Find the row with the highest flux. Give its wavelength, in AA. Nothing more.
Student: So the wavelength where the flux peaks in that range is 4019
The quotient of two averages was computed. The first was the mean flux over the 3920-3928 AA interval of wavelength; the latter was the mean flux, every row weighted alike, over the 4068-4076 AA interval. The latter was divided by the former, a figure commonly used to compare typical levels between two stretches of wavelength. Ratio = 1.21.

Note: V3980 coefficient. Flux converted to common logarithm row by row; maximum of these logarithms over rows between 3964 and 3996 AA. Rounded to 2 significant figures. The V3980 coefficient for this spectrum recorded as 0.96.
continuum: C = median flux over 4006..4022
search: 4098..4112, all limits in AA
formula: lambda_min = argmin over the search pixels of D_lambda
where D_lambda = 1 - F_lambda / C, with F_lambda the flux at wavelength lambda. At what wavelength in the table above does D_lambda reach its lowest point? 4103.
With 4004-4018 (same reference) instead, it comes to 4009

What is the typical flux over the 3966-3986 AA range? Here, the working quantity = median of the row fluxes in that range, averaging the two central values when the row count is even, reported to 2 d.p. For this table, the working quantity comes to 6.24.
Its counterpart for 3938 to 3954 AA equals 7.51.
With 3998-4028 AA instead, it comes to 8.12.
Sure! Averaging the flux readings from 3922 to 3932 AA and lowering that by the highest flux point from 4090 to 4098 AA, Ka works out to -1.94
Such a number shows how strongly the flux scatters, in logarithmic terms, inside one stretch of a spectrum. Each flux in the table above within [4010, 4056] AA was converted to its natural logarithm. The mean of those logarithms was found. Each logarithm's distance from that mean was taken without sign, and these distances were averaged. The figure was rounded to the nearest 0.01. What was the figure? 0.05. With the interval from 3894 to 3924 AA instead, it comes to 0.08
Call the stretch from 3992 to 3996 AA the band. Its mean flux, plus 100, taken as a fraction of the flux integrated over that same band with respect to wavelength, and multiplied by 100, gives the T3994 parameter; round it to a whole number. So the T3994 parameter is 304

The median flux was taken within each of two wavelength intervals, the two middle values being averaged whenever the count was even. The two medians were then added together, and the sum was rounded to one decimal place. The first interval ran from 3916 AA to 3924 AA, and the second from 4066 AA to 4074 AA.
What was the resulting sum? 15.2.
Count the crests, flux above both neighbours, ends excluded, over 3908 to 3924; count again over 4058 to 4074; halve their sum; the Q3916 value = 1.50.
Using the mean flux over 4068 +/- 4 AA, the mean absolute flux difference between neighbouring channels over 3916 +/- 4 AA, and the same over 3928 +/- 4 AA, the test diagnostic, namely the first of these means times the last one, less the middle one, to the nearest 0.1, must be 4.5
